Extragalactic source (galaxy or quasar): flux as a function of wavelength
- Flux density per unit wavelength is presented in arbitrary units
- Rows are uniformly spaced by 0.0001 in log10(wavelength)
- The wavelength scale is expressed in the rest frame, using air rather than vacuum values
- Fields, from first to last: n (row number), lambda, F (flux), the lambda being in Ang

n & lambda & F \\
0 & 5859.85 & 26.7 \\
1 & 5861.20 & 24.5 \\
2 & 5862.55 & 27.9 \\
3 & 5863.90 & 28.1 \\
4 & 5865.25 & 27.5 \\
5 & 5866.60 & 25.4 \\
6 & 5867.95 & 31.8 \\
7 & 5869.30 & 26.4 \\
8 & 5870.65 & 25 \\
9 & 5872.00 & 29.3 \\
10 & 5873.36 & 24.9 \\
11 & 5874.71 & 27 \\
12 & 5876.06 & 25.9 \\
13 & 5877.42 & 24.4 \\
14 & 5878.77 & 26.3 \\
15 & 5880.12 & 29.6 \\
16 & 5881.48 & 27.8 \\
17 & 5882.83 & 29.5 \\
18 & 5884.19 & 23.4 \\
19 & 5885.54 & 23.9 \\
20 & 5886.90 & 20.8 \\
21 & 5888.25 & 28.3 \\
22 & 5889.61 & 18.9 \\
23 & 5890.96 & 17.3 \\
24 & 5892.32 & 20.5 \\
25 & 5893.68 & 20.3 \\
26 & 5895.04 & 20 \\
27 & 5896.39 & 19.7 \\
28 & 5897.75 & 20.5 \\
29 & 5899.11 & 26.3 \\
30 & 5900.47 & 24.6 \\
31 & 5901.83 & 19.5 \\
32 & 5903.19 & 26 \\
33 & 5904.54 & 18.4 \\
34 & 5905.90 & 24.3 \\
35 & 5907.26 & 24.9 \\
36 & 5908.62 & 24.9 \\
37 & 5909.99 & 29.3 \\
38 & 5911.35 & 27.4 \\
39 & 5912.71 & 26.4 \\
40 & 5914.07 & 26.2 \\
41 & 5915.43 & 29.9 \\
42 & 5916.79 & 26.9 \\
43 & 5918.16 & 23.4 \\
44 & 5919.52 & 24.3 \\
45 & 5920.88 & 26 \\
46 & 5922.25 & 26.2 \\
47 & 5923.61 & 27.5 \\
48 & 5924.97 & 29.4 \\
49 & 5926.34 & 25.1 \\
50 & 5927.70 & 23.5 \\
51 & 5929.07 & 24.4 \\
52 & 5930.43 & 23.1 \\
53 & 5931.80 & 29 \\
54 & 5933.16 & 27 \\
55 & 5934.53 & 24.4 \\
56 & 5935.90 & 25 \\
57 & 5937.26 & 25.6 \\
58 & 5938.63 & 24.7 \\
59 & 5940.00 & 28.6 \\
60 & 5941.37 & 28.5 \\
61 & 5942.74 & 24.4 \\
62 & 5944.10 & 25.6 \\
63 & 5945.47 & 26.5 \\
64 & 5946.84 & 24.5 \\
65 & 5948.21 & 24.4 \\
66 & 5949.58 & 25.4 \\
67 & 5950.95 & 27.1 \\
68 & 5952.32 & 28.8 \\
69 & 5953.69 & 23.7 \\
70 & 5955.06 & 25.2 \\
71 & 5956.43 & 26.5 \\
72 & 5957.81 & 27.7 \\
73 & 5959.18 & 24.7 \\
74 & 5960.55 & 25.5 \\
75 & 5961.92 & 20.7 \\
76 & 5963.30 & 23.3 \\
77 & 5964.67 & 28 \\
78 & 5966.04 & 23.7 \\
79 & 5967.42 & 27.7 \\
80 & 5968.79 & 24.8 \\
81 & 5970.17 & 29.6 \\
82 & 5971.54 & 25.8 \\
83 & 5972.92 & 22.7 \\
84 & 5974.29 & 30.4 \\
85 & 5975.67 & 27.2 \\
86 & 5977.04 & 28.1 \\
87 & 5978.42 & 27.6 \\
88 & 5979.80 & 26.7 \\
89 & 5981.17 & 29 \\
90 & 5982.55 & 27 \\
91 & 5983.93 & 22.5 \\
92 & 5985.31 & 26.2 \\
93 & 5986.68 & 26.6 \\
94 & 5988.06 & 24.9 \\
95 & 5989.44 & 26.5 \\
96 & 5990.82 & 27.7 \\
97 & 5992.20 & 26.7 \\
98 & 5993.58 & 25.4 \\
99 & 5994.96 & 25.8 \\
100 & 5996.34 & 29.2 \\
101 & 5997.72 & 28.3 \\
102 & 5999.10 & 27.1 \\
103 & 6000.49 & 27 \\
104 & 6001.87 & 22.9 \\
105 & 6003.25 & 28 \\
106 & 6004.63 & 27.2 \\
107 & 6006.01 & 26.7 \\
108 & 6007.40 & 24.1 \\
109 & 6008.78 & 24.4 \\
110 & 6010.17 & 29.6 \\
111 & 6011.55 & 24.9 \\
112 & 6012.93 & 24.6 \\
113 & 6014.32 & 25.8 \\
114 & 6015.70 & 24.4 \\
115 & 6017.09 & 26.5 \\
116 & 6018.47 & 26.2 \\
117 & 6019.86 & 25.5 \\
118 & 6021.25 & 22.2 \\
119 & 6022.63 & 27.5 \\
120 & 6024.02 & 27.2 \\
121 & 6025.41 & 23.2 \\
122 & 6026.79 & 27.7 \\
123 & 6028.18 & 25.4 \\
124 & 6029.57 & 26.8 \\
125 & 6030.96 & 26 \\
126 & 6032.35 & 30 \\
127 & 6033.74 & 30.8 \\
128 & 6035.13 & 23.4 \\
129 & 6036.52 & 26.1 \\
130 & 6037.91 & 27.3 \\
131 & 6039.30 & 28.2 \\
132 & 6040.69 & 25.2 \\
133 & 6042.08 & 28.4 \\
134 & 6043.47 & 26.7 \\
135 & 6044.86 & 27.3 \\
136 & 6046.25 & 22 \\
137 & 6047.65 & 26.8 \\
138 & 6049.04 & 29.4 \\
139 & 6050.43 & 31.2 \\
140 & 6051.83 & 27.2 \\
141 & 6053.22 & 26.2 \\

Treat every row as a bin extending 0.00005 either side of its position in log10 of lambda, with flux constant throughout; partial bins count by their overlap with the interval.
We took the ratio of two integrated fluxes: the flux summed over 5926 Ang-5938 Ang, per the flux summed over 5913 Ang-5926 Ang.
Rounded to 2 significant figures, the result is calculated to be 0.95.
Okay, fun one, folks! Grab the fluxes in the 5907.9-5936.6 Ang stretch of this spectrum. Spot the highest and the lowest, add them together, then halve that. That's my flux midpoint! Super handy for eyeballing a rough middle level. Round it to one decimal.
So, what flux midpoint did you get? 26.5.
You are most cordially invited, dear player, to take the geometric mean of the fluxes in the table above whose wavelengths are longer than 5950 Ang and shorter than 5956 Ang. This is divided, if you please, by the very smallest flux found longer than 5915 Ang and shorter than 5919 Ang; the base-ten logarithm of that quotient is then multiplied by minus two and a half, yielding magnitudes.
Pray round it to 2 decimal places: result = -0.12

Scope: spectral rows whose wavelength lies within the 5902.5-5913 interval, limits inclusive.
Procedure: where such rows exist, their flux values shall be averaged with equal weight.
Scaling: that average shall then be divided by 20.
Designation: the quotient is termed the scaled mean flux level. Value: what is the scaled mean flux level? 1.26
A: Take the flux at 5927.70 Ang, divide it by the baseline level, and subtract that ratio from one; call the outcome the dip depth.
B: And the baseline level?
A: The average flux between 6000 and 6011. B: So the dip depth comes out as 0.10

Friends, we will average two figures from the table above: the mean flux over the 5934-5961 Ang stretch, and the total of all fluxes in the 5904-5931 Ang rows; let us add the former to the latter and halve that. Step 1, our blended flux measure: 269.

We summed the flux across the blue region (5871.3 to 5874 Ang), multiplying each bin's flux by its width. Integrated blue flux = 73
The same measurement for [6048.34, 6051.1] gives 84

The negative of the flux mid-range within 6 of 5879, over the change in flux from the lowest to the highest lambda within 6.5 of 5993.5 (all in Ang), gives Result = -12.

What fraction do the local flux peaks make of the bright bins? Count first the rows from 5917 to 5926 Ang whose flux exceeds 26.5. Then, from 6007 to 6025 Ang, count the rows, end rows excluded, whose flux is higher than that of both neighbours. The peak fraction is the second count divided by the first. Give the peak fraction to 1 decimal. 2.0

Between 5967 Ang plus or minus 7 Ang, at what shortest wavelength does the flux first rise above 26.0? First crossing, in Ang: 5964.67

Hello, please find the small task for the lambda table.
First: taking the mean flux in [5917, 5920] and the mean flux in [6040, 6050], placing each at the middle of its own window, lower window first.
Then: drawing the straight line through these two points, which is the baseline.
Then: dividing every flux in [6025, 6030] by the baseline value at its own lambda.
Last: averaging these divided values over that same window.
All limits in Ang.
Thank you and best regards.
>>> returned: 0.98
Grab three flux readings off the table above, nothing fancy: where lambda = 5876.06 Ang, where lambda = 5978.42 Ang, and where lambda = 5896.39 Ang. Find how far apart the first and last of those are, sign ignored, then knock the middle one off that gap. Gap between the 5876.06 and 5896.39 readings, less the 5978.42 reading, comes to -21.4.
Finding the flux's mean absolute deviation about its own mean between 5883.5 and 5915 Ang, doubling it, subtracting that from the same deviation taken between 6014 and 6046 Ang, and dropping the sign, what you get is 4.64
